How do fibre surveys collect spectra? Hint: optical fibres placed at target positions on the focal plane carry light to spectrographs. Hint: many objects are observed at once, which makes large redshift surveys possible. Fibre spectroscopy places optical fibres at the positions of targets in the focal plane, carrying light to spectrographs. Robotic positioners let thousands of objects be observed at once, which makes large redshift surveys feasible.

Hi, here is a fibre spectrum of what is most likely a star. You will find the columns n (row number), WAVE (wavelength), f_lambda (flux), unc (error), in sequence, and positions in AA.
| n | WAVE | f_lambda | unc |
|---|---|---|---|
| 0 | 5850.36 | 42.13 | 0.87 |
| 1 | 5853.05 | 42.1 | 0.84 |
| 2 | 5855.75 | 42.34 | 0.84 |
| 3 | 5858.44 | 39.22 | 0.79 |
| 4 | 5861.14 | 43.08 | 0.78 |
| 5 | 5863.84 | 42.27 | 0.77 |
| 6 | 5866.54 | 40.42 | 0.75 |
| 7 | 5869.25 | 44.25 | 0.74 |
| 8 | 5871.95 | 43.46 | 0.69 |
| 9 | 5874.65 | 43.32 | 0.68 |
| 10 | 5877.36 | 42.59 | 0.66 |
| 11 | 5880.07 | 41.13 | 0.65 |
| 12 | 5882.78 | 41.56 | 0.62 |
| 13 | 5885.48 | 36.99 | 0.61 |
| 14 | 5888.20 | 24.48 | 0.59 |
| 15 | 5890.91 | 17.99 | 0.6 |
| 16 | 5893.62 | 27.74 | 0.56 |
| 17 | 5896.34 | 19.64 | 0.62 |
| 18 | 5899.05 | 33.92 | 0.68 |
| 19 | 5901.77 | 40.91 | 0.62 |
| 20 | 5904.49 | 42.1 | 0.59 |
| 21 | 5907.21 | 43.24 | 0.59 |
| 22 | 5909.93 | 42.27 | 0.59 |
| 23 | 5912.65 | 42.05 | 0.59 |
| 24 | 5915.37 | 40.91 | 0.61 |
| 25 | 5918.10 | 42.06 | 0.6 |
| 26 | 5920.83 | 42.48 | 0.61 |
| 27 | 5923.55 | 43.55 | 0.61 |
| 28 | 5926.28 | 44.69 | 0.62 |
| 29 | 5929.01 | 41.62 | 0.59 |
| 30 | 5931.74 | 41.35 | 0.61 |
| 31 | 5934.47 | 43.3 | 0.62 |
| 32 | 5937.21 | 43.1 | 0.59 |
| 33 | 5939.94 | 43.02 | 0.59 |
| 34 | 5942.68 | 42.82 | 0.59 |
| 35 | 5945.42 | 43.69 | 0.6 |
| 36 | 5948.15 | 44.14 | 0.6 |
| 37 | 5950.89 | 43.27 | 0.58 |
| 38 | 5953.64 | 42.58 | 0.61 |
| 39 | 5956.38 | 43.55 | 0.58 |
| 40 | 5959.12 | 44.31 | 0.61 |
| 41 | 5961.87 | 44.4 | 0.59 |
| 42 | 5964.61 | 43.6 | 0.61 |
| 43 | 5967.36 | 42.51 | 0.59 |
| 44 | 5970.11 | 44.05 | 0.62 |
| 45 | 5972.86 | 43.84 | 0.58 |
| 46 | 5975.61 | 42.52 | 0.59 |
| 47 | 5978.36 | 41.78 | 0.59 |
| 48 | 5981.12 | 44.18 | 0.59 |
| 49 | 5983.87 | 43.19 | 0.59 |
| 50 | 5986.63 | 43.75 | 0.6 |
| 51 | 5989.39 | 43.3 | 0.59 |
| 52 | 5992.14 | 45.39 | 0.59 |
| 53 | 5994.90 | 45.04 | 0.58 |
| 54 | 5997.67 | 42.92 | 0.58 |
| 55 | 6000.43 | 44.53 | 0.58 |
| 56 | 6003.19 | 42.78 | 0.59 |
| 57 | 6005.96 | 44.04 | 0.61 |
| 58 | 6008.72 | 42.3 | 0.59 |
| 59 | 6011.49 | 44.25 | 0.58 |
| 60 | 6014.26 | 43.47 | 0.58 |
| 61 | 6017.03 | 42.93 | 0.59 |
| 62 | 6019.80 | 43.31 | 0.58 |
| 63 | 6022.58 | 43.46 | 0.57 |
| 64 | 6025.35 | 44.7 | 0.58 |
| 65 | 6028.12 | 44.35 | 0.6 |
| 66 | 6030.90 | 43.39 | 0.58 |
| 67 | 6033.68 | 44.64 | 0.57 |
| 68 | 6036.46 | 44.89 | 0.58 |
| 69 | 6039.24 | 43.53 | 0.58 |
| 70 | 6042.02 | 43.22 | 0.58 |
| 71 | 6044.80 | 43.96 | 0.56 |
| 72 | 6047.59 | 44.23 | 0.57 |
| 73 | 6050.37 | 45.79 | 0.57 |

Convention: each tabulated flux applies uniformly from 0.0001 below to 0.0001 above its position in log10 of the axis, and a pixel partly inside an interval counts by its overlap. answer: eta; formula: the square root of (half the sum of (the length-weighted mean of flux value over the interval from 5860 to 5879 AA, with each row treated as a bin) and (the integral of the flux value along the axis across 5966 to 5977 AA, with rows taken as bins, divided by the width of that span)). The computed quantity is 6.56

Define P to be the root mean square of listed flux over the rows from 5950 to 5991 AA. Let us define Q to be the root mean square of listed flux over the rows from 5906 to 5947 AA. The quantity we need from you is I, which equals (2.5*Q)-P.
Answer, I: 63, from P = 43.4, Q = 42.7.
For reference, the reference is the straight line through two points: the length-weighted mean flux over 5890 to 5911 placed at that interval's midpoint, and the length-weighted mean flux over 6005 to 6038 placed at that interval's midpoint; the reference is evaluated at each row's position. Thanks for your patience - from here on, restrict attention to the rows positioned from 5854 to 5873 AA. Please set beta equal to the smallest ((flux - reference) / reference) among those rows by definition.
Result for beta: 0.30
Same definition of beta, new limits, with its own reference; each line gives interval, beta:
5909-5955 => 0.12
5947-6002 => 0.03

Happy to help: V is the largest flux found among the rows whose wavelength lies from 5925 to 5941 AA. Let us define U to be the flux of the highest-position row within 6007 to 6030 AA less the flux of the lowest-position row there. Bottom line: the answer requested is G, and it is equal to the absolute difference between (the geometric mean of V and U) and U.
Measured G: 8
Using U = 2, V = 44.69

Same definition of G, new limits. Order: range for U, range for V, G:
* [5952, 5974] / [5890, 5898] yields 5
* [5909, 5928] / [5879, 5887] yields 8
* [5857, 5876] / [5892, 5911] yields 9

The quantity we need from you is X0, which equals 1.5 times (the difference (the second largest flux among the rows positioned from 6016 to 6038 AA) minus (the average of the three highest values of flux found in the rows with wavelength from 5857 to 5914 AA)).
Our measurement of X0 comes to 1.5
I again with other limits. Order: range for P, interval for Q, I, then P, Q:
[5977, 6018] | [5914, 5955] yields 64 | 43.6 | 42.9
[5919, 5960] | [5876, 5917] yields 49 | 43.2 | 36.9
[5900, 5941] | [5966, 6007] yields 67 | 42.5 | 43.6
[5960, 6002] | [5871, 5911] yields 49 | 43.7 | 37.1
